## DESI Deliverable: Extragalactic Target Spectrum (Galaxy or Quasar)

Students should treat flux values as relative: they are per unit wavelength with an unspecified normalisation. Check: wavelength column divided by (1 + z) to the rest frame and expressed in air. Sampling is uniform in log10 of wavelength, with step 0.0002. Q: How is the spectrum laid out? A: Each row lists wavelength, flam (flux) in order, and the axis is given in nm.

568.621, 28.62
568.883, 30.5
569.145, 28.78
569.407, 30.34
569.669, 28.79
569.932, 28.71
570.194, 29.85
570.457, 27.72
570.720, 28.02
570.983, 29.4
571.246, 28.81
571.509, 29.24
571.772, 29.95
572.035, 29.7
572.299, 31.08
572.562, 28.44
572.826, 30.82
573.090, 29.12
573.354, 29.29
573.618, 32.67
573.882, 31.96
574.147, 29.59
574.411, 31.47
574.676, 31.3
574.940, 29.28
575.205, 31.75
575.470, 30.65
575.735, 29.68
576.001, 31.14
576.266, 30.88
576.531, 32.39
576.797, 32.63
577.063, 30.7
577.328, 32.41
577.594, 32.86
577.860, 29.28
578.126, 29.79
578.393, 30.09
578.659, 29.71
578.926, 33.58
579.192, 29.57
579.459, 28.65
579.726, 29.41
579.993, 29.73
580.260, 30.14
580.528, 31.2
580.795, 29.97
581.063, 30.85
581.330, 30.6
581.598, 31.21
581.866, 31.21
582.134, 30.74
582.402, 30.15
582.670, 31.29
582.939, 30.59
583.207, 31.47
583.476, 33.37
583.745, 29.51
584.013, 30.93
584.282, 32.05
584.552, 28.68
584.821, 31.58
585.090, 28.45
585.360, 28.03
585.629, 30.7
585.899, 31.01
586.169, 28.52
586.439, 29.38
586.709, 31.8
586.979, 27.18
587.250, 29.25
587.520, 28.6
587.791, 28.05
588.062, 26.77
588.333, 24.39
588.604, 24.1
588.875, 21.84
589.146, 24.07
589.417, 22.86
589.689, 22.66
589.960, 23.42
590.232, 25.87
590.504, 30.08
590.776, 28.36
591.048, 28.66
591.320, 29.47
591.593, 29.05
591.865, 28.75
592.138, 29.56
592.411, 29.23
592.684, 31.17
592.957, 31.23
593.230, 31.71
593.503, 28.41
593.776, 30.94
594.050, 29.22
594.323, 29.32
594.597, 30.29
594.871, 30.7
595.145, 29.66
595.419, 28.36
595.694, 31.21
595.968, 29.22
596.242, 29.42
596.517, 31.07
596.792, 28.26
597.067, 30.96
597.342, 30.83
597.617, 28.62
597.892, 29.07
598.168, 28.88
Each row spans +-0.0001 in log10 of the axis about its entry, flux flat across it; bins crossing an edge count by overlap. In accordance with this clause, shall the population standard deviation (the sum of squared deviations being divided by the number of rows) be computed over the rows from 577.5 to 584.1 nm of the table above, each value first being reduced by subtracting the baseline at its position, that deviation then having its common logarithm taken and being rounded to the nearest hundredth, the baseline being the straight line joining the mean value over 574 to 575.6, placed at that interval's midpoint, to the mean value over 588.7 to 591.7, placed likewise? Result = 0.16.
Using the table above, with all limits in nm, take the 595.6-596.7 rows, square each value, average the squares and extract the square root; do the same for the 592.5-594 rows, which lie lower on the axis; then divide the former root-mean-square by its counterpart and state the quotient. 0.98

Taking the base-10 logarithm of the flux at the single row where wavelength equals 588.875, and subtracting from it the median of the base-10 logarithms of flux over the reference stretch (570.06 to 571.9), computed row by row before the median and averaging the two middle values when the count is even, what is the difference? -0.13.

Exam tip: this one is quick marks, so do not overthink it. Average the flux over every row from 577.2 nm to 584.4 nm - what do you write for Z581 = 30.8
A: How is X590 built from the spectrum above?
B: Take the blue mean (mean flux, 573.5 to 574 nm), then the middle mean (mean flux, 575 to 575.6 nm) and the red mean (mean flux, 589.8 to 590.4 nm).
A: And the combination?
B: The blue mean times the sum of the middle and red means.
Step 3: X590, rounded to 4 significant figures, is 1805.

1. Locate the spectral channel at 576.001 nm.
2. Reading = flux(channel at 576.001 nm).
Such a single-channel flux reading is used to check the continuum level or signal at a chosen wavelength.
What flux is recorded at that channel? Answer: 31.14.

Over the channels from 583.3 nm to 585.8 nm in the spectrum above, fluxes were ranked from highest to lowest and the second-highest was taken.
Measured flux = 32.05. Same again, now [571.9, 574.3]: 31.96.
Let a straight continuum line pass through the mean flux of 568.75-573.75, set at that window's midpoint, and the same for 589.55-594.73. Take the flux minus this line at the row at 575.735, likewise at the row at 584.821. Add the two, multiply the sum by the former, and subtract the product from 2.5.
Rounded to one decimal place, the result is 1.7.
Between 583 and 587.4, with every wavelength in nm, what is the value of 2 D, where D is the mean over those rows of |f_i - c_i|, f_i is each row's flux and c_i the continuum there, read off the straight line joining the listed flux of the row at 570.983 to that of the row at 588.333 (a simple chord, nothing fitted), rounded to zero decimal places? 10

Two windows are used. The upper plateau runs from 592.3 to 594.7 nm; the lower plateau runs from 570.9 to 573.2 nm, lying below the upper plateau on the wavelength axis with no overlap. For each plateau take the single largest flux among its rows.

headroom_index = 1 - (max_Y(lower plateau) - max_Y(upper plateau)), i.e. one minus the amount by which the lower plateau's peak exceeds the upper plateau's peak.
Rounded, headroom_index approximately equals 1.6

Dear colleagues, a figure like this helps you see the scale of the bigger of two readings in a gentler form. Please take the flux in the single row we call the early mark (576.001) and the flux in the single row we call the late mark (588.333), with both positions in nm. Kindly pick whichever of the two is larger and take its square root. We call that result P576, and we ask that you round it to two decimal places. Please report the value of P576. 5.58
